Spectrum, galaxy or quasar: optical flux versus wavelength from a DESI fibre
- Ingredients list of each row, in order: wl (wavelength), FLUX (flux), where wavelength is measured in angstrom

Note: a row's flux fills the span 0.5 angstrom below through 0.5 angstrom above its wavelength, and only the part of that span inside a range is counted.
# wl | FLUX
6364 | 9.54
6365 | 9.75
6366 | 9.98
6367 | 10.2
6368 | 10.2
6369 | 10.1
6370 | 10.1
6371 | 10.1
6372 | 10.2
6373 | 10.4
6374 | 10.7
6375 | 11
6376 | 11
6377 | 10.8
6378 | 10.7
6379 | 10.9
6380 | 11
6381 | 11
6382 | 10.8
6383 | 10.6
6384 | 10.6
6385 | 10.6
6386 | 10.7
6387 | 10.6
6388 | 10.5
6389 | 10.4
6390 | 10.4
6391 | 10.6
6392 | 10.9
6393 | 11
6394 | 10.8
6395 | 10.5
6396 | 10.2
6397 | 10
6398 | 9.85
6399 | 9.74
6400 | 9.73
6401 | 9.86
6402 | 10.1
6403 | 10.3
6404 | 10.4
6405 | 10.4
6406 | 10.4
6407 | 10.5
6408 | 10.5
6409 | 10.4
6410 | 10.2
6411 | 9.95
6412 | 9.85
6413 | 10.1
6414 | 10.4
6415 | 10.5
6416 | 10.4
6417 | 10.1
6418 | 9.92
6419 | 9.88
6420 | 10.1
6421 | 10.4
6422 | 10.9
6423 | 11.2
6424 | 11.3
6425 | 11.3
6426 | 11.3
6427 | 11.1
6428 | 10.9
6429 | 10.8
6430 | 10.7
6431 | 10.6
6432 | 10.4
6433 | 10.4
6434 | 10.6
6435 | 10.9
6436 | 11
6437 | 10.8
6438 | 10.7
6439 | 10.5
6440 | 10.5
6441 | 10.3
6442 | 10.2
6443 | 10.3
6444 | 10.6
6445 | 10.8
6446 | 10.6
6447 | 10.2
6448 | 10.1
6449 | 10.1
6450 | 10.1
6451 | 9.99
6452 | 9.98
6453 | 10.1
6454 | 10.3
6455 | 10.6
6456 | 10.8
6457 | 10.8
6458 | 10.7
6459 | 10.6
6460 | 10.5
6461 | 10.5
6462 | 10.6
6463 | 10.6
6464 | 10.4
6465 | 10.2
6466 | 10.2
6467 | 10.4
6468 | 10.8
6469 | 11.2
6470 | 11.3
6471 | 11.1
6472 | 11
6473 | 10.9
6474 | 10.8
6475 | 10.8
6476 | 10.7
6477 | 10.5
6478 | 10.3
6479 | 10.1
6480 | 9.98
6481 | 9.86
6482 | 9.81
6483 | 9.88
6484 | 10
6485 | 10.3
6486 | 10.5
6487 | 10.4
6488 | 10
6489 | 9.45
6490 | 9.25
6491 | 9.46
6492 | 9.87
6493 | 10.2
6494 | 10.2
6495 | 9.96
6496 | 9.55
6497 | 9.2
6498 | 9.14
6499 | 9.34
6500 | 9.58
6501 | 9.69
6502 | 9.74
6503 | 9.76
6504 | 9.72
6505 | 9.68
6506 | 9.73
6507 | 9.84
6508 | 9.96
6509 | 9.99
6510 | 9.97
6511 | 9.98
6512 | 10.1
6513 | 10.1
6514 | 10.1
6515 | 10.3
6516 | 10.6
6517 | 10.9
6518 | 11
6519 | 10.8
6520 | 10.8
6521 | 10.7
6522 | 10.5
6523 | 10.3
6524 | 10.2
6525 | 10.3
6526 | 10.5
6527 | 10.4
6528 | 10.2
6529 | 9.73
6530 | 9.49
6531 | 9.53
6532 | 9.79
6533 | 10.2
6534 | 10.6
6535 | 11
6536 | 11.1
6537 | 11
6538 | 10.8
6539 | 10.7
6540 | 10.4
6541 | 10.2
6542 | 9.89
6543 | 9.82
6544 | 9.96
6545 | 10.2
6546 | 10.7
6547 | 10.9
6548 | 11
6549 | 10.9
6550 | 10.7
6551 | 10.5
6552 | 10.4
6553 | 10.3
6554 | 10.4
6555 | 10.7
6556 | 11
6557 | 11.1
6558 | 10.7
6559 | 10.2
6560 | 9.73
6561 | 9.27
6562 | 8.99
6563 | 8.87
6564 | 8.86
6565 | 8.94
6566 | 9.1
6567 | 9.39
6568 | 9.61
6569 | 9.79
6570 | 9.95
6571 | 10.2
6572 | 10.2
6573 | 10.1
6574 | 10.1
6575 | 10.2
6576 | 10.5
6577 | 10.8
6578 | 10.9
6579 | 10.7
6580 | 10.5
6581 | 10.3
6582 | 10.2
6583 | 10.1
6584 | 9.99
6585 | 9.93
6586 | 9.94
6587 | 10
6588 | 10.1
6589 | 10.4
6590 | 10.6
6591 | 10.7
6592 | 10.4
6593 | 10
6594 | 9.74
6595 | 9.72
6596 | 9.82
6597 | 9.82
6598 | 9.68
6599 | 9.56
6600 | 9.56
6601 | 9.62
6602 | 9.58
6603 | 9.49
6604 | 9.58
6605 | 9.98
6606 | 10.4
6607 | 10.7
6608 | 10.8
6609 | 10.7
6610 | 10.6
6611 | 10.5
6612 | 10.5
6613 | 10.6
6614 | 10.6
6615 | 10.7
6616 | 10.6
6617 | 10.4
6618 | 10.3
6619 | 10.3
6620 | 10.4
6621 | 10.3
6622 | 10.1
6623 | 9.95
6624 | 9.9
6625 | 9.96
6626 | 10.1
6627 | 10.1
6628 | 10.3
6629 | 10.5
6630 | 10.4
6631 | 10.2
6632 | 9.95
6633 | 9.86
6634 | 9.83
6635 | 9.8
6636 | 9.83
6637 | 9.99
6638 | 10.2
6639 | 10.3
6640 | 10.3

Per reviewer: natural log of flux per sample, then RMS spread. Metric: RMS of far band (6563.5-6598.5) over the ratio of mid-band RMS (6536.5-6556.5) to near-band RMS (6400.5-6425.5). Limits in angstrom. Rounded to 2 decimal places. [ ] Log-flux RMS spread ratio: 2.29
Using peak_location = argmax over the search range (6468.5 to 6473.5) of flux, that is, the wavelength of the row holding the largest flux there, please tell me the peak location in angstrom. 6470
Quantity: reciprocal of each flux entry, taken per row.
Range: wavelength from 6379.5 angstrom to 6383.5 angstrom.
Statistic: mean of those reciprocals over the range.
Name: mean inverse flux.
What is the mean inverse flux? 0.0922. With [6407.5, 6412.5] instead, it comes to 0.0983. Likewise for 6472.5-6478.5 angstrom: 0.0938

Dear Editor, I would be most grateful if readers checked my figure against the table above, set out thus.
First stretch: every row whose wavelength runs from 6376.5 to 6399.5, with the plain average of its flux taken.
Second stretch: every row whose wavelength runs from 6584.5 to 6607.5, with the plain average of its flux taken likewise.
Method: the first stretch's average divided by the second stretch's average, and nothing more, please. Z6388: 1.06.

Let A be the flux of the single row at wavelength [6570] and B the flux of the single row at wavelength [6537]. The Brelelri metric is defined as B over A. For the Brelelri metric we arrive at 1.11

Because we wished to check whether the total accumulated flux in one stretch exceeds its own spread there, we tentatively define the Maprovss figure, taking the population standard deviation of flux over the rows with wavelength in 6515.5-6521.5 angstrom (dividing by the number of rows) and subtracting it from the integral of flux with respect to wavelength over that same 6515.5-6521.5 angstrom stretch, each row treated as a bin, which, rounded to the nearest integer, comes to 65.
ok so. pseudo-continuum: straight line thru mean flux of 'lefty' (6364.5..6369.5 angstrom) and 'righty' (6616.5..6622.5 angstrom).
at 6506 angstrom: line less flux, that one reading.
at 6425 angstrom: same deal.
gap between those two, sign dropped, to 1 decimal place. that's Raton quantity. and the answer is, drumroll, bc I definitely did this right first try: 1.7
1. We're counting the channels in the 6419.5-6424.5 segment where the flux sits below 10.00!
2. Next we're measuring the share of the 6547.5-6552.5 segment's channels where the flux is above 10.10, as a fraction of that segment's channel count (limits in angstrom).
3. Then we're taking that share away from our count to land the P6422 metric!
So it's -1.00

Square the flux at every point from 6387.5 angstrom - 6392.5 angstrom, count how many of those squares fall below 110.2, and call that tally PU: 2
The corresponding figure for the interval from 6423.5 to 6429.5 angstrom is 0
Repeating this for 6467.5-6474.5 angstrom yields 0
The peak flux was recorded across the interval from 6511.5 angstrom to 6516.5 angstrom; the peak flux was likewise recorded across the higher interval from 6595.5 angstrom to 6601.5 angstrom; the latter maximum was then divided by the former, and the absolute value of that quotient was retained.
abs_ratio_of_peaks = 0.93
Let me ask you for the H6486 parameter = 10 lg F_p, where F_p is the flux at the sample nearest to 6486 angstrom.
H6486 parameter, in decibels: 10.2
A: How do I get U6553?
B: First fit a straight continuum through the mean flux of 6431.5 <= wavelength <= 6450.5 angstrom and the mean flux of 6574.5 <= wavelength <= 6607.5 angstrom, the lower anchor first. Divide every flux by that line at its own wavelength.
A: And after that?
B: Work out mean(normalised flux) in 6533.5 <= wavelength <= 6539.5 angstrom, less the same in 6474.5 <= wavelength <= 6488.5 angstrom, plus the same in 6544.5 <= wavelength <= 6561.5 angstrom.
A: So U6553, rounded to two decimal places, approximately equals 1.11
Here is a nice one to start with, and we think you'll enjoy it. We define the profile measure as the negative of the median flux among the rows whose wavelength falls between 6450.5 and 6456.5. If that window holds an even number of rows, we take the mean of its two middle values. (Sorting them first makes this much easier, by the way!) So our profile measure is -10.2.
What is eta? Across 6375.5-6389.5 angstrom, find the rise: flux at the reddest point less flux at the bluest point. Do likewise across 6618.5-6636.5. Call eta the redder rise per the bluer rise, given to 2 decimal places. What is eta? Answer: 0.78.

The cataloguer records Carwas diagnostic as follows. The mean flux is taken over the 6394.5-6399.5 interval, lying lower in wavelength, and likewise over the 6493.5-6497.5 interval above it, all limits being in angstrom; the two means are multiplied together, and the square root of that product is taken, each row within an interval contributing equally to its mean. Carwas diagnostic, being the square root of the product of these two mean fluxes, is 9.9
